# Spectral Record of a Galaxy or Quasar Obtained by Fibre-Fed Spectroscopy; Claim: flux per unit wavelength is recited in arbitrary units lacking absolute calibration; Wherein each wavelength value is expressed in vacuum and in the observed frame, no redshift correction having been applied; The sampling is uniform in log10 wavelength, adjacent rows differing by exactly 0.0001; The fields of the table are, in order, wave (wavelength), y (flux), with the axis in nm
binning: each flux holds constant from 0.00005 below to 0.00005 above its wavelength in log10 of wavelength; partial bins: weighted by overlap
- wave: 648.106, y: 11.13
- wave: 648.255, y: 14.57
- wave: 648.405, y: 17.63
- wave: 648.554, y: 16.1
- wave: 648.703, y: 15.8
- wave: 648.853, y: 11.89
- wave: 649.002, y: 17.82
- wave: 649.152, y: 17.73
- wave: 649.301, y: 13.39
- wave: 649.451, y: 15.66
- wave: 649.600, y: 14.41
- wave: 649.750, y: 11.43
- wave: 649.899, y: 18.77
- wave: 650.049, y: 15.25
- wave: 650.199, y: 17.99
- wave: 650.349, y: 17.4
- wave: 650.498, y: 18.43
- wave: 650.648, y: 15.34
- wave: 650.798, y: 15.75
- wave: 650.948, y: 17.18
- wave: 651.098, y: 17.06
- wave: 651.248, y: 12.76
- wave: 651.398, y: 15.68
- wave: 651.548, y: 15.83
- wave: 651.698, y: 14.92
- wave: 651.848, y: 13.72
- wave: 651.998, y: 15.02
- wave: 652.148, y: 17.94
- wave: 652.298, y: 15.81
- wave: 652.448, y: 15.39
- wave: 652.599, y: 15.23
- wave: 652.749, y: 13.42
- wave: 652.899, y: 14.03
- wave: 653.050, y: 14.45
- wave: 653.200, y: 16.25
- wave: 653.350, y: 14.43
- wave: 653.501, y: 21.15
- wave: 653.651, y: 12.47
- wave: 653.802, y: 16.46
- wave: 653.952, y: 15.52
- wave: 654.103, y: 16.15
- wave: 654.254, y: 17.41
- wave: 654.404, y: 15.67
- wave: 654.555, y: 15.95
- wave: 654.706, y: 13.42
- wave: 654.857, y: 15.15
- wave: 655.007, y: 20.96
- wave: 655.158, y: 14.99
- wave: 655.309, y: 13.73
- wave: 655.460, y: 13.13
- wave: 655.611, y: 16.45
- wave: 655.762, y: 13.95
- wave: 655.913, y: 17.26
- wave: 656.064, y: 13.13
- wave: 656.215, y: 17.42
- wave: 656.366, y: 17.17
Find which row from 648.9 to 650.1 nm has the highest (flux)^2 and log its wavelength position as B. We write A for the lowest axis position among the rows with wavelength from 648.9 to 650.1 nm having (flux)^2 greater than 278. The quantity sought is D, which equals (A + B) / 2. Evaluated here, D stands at 649.45 nm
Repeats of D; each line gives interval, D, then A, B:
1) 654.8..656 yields 655.01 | 655.007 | 655.007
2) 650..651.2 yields 650.35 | 650.199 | 650.498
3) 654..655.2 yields 654.63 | 654.254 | 655.007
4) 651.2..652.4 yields 652.15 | 652.148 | 652.148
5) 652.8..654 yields 653.50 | 653.501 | 653.501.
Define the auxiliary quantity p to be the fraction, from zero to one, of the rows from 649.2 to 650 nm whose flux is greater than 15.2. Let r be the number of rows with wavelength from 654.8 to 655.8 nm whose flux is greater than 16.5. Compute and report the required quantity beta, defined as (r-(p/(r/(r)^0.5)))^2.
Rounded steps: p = 0.40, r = 1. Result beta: 0.4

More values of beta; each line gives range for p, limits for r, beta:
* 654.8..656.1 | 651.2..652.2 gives 0.4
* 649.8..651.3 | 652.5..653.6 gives 0.0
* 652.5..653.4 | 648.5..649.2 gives 3.1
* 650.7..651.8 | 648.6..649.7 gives 2.2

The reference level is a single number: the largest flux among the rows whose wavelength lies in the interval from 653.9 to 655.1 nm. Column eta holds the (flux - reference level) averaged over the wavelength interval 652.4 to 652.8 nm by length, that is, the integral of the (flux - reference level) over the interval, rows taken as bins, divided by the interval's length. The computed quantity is -6.2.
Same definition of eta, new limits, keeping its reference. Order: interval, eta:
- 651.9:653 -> -5.7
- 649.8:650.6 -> -3.7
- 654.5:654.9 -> -6.2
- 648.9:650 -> -5.5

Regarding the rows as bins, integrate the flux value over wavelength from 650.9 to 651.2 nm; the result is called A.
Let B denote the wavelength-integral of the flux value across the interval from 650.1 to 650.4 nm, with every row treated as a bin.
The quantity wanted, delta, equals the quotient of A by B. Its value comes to 0.96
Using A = 5.01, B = 5.2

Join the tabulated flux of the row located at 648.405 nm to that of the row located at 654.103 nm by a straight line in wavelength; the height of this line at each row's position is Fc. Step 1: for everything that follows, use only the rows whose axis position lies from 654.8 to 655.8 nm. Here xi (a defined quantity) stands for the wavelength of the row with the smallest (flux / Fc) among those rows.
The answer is 655.460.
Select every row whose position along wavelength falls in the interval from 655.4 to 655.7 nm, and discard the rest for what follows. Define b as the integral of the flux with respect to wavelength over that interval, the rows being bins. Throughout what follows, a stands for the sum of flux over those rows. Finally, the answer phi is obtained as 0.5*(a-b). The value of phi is 12.6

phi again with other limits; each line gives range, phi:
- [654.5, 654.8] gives 12.5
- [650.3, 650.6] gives 15.3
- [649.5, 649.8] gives 10.9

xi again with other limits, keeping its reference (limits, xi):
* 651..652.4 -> 651.248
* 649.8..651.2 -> 650.049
